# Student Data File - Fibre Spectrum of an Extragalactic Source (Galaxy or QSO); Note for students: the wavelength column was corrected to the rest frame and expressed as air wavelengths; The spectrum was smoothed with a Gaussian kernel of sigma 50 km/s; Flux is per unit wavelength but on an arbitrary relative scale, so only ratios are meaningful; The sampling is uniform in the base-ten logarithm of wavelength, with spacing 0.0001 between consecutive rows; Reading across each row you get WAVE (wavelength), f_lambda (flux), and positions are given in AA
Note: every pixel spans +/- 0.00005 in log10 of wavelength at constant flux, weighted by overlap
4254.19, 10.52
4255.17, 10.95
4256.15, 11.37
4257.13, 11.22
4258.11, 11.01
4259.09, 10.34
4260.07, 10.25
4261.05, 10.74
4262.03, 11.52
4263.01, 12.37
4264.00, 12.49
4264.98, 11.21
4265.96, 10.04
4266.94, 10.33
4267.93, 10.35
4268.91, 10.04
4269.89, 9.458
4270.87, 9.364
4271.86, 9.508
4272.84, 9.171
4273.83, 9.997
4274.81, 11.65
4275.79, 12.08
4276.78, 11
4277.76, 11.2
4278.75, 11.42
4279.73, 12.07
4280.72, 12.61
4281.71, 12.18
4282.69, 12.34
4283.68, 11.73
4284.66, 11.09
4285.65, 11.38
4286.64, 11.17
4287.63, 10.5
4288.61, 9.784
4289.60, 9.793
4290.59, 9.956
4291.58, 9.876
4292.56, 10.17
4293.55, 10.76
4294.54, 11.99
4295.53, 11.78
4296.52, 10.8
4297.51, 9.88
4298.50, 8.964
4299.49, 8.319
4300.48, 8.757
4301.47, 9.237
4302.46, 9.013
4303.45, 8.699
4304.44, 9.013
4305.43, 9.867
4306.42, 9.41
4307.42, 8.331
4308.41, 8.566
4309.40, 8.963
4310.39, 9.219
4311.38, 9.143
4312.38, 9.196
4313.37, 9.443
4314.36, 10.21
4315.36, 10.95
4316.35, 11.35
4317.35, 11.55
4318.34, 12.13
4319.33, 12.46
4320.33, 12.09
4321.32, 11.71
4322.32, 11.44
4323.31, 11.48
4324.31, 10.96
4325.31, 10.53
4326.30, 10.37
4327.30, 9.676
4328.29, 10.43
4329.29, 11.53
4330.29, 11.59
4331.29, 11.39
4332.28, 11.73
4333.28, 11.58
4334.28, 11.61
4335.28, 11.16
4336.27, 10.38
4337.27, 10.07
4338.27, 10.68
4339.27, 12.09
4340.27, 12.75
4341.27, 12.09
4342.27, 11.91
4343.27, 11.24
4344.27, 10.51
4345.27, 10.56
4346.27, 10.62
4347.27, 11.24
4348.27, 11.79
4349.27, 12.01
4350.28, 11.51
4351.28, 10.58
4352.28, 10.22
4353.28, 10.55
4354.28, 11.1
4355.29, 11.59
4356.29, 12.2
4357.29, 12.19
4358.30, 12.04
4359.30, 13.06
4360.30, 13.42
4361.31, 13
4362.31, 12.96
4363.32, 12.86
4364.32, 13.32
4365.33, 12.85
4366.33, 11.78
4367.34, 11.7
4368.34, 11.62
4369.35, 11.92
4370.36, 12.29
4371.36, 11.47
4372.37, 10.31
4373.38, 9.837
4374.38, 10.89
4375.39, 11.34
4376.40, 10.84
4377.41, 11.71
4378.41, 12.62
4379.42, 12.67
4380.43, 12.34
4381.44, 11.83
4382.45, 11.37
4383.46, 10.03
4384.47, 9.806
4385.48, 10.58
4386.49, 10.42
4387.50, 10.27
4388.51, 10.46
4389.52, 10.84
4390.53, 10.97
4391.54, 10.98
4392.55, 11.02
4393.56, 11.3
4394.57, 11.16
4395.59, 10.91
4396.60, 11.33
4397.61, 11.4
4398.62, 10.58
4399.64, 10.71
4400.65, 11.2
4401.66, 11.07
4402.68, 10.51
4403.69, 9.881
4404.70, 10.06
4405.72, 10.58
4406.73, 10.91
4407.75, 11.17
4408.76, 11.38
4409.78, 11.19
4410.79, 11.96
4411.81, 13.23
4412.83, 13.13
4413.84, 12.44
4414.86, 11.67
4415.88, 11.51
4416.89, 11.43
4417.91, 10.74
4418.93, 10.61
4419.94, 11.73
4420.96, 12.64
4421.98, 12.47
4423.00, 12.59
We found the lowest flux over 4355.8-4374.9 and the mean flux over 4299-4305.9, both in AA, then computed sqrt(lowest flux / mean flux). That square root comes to 1.05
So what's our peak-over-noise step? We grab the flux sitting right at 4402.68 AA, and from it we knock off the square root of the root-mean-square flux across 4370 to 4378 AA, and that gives 7.2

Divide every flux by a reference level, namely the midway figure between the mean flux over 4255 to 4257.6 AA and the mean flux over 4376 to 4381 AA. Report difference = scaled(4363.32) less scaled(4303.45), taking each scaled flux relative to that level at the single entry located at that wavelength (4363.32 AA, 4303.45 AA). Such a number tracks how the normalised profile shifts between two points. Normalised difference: 0.36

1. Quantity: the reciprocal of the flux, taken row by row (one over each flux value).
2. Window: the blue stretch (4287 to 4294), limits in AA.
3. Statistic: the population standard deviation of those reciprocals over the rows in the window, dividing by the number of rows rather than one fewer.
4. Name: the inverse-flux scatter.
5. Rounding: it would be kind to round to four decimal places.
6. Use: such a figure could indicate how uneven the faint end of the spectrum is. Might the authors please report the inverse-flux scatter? 0.0033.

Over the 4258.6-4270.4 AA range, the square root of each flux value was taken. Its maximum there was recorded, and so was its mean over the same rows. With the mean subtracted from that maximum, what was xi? 0.256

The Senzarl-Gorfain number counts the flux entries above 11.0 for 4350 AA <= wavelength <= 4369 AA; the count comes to 16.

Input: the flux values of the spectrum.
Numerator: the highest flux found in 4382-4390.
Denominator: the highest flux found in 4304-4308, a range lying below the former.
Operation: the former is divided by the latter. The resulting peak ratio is 1.15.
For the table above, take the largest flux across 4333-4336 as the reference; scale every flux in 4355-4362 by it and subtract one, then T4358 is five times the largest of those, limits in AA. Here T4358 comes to 0.78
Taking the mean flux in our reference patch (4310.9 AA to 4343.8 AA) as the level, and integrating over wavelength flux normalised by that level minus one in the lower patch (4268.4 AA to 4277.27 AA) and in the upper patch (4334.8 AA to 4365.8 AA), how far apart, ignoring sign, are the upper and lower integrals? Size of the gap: 2.3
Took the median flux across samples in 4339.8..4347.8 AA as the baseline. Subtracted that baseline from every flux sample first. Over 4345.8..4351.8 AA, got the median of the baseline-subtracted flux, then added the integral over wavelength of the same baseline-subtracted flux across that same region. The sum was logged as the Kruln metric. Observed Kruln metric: 0.4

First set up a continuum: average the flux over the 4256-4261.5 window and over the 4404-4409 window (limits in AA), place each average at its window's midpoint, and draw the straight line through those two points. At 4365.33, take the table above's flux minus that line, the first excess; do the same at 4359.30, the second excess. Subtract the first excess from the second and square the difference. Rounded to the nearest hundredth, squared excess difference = 0.04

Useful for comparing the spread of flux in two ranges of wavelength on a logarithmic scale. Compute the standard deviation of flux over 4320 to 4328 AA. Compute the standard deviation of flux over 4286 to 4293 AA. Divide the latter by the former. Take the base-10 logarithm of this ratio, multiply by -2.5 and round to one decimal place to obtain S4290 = 0.5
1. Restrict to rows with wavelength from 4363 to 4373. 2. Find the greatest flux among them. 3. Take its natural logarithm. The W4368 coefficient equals 2.59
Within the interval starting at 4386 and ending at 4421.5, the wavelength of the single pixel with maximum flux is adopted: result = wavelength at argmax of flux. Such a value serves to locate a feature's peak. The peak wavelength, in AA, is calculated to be 4411.81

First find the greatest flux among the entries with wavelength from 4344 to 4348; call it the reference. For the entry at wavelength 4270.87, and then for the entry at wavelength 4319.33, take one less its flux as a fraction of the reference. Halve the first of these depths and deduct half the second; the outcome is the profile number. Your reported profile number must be 0.14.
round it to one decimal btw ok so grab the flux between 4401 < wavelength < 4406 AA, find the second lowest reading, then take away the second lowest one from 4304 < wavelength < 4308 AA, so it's 1.0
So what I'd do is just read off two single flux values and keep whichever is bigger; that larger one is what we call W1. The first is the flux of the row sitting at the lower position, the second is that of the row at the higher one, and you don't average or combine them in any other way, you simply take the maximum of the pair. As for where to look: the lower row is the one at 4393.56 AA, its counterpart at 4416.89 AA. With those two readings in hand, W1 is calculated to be 11.4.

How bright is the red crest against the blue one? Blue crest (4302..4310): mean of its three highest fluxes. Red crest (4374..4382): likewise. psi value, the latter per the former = 1.33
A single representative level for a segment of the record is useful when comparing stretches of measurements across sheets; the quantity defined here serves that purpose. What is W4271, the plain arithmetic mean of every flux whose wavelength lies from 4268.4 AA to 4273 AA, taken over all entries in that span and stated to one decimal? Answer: 9.5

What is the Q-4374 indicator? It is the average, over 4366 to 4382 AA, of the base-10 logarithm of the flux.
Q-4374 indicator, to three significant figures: 1.06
